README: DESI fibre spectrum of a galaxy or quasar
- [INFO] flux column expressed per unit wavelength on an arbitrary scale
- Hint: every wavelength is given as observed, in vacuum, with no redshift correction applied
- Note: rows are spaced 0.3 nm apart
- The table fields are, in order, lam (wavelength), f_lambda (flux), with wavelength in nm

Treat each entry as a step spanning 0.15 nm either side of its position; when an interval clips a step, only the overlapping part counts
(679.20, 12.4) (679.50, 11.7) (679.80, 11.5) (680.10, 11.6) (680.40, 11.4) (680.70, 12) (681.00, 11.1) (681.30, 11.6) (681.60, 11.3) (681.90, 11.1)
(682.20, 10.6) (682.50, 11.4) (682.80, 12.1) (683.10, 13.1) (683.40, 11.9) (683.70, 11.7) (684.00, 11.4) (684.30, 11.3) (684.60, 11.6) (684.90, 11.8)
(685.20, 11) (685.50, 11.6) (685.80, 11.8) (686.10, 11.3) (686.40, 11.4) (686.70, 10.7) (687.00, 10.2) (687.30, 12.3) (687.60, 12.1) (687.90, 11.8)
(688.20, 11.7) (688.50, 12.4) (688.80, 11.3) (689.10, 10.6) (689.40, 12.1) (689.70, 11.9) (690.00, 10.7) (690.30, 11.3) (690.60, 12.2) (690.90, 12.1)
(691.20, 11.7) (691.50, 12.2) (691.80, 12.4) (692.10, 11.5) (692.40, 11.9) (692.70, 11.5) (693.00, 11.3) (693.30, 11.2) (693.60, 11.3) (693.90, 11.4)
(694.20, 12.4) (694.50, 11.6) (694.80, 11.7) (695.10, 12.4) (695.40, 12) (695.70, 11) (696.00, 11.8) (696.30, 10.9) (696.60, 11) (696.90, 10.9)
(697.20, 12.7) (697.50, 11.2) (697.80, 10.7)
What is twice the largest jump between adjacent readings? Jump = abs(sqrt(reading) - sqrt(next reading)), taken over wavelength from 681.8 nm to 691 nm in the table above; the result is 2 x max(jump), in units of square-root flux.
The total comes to 0.63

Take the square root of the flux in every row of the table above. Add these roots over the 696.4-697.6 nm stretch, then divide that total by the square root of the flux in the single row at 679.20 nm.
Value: 3.84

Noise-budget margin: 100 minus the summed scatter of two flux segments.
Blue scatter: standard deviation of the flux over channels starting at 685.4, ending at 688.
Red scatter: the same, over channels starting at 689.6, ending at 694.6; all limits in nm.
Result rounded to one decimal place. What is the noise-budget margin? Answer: 98.9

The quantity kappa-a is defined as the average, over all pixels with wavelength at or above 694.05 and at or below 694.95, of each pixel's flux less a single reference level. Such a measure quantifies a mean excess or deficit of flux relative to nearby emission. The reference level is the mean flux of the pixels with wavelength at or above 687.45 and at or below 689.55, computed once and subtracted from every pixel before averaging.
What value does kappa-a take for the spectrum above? 0.19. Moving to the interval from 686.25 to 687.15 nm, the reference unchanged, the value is -0.95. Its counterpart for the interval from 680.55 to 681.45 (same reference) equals -0.15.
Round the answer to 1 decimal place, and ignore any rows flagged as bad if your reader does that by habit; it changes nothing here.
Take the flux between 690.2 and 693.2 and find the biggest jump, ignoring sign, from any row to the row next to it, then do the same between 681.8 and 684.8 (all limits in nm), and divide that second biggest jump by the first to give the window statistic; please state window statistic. 1.3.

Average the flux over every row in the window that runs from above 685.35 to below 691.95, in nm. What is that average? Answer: 11.63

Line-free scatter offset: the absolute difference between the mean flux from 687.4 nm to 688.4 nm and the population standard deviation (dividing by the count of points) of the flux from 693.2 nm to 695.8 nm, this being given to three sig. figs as 11.4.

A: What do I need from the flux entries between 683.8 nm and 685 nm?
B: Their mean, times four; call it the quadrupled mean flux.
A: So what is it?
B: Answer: 46.1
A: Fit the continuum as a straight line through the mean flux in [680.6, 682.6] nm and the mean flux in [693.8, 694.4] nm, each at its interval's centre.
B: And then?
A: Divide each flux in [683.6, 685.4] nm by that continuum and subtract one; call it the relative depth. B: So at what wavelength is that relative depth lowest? 685.20 nm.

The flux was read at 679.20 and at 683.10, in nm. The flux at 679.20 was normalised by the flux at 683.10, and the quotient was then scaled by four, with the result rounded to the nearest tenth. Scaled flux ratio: 3.8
